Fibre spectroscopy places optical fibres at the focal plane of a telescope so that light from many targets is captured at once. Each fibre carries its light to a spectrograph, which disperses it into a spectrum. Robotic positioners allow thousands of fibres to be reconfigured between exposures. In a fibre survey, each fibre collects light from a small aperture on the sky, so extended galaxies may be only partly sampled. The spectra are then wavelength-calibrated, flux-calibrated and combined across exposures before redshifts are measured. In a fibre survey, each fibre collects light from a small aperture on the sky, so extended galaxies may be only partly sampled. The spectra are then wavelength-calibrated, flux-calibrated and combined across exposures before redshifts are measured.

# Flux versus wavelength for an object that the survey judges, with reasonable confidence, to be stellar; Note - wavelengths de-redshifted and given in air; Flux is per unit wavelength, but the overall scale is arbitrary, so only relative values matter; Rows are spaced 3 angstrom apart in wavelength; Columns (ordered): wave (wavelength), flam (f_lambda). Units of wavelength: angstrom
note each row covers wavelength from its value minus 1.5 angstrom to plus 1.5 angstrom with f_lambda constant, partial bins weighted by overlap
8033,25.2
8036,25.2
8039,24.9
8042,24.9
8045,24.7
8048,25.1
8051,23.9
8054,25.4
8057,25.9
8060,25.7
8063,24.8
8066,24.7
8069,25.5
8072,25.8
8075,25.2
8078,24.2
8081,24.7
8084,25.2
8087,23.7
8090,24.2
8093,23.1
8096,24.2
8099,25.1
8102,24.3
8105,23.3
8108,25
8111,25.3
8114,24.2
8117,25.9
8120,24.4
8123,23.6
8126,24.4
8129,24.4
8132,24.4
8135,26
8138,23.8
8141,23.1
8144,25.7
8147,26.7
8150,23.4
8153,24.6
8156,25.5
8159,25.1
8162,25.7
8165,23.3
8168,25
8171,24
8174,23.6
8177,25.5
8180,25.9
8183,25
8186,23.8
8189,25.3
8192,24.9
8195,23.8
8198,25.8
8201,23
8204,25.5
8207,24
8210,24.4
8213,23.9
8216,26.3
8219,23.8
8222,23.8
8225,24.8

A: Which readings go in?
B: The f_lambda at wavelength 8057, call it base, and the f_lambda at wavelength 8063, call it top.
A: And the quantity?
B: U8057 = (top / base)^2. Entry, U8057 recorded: 0.92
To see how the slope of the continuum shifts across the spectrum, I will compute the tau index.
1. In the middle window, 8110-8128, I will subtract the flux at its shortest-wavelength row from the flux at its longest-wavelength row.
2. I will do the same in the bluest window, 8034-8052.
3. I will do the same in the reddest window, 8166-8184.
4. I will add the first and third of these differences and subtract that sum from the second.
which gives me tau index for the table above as 0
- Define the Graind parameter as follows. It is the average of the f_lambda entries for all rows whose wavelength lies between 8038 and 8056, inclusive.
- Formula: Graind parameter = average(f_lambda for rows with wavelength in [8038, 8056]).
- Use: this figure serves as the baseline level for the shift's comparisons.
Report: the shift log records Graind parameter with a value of 24.8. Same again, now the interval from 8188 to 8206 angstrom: 24.7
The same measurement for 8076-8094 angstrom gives 24.2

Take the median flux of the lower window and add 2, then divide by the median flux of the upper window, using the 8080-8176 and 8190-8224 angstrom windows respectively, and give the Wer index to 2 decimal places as 1.10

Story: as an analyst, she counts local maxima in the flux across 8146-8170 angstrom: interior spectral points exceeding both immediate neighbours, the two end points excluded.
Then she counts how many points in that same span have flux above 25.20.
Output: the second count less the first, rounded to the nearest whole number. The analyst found 1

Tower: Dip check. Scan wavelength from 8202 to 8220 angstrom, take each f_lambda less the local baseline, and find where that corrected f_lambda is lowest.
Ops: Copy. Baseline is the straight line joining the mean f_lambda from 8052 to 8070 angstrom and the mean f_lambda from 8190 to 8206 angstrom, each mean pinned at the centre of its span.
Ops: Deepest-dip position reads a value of 8219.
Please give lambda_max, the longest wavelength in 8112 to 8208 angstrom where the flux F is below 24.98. 8207 angstrom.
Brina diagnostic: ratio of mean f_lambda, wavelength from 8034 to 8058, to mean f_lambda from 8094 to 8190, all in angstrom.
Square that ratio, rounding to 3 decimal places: 1.027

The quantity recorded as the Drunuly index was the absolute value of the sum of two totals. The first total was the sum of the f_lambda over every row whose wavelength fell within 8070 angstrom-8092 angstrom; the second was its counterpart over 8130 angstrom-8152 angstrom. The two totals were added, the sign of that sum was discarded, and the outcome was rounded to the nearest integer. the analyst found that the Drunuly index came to 346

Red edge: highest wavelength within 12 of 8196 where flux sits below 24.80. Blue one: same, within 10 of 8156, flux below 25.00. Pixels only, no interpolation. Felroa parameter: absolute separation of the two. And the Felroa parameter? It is 42 angstrom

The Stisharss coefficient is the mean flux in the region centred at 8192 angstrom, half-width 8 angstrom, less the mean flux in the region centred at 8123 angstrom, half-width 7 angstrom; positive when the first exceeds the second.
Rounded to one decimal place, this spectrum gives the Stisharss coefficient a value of 0.2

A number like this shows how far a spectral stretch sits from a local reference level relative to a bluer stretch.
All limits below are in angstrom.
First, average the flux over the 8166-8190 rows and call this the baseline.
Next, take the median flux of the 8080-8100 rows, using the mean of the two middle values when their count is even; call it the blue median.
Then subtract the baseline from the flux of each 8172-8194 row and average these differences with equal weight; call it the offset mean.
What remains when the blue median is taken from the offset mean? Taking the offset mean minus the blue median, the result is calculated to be -24.1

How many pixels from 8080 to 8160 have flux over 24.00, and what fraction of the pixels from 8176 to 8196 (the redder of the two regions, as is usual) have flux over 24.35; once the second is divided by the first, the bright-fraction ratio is 0.036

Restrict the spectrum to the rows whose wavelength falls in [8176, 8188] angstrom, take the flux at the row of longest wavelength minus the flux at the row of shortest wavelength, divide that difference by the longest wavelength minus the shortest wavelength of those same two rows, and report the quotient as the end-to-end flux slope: -0.19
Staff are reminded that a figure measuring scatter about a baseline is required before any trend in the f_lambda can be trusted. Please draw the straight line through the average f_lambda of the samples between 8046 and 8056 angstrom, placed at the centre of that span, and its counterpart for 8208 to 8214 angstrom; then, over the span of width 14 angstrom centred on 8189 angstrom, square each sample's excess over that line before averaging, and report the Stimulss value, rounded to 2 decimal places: 0.50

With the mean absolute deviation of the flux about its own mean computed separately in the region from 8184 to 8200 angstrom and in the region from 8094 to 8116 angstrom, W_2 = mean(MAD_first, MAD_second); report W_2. 0.646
